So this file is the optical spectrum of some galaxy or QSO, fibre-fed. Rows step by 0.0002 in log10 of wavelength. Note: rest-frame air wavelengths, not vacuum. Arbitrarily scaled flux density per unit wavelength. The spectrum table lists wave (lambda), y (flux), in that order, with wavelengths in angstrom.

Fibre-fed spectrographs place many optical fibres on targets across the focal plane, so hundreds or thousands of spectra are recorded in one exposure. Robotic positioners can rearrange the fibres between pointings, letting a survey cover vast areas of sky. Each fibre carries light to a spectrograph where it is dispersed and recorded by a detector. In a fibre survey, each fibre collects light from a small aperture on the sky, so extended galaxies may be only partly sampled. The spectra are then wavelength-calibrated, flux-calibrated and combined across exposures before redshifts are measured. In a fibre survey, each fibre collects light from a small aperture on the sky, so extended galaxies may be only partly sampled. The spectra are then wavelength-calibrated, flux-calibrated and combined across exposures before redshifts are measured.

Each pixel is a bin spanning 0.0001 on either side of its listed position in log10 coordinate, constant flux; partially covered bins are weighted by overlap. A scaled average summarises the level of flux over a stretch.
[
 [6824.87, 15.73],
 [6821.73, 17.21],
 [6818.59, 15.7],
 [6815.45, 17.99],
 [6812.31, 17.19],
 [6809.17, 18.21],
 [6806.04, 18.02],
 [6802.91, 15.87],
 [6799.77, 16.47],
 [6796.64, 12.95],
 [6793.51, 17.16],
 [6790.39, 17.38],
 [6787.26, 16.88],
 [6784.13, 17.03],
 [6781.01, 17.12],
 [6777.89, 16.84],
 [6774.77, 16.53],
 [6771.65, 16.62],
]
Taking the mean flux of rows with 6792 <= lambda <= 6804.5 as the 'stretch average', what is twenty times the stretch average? 312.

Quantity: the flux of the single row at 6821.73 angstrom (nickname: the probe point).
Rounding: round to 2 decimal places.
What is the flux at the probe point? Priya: 17.21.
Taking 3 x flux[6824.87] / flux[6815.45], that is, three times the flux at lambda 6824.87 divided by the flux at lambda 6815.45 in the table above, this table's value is 2.62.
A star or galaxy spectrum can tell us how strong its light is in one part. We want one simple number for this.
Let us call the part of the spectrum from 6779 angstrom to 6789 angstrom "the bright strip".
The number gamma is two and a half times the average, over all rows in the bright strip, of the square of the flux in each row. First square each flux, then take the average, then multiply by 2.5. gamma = 723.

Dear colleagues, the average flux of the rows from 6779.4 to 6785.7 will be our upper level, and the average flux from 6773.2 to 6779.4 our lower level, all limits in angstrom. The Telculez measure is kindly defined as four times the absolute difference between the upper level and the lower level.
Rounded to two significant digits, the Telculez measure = 1.6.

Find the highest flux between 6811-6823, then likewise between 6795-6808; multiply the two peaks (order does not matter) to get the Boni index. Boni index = 324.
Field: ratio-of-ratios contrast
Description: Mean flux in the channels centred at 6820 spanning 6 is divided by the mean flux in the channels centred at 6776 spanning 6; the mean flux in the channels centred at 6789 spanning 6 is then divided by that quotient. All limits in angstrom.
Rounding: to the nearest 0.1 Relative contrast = 17.4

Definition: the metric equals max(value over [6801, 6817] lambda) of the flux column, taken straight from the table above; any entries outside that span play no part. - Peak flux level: 18.21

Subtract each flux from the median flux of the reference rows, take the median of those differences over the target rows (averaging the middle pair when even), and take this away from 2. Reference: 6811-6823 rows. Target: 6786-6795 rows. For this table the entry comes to 1.96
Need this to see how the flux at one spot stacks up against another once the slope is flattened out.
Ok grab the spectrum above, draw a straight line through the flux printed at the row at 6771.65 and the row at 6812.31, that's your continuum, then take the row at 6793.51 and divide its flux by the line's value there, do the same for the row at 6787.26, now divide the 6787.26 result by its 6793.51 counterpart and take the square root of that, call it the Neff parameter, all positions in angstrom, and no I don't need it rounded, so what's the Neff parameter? 0.99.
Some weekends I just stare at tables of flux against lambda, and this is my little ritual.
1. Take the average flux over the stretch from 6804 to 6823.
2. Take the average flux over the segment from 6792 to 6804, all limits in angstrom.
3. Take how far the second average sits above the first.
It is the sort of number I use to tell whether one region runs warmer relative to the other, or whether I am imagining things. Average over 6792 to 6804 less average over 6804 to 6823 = -1.77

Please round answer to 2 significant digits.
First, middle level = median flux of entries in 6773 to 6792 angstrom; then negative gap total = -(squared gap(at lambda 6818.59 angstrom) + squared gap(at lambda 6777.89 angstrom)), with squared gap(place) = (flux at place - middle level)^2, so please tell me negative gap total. -1.6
